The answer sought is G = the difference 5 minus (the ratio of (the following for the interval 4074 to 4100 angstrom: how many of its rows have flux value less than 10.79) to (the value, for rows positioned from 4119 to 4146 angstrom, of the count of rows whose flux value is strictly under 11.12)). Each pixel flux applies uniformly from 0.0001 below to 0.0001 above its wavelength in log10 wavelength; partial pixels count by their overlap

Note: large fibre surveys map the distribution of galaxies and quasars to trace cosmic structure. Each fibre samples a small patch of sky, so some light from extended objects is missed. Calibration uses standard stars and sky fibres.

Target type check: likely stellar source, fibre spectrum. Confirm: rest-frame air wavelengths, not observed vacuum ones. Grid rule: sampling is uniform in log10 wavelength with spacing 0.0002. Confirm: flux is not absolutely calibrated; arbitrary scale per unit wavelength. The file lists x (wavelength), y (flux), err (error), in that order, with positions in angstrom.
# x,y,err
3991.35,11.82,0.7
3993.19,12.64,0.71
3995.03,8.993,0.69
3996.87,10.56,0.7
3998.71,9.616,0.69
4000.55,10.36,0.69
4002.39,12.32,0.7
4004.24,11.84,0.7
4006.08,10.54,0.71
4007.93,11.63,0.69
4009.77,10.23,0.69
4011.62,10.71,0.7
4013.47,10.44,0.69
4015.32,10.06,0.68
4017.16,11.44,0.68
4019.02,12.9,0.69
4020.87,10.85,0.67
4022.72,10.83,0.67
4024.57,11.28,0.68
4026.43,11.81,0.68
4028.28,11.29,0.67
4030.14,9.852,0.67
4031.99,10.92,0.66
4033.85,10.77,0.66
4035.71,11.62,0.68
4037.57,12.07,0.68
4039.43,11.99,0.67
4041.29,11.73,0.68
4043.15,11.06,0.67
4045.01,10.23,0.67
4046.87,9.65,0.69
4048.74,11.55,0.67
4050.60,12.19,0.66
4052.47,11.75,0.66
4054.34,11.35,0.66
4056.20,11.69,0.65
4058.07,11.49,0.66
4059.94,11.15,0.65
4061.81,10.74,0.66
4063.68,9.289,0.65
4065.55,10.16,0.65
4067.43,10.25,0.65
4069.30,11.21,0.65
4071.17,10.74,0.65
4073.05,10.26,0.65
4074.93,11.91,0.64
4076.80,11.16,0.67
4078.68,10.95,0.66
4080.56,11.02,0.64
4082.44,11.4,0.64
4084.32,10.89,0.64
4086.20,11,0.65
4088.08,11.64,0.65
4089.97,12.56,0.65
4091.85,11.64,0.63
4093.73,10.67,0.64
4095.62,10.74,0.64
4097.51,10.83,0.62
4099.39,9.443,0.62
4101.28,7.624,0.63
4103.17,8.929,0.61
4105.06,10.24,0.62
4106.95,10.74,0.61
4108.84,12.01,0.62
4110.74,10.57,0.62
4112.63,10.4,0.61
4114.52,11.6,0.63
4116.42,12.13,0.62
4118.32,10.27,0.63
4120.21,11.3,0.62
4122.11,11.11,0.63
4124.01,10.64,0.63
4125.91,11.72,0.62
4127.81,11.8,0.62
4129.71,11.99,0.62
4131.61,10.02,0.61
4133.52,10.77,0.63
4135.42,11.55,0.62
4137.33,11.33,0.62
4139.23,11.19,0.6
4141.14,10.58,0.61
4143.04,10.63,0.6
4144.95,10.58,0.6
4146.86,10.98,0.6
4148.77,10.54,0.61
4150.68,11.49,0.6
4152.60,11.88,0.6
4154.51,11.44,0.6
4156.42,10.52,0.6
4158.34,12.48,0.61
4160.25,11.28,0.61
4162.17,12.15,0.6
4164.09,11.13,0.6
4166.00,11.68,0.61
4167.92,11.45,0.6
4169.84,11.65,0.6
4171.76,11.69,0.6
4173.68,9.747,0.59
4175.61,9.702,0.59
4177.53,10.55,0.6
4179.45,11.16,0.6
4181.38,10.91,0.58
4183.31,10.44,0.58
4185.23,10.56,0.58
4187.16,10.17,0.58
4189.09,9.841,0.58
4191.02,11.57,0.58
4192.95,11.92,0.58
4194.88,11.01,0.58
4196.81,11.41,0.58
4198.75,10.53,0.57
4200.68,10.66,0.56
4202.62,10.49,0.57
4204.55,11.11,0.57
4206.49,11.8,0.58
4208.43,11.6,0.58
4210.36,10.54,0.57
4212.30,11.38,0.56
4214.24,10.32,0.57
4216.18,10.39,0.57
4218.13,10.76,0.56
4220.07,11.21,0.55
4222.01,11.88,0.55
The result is 4.57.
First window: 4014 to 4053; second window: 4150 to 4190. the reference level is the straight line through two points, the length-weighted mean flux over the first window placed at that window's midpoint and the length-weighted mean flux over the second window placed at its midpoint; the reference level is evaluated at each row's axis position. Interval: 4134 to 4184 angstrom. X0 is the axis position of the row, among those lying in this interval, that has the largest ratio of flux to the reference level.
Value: 4158.34 angstrom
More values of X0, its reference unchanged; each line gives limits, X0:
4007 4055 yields 4019.02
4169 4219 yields 4192.95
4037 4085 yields 4050.60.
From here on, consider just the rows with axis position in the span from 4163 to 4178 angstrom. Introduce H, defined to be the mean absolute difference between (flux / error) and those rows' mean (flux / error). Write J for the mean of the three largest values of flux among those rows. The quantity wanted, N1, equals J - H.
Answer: 10.6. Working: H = 1.1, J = 11.7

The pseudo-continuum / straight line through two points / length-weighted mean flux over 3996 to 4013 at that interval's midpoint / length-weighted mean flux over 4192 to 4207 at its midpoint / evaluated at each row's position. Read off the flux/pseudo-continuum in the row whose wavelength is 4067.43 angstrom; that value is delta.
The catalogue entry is 0.94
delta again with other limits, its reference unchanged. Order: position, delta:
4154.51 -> 1.04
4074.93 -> 1.09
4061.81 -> 0.98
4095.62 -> 0.98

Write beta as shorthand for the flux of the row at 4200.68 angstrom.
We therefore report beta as 10.66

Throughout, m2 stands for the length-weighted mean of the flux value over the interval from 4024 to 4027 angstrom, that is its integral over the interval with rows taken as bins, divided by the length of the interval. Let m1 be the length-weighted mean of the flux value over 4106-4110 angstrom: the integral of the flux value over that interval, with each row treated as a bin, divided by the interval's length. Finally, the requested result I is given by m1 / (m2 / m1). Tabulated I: 11.1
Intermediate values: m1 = 11.3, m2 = 11.5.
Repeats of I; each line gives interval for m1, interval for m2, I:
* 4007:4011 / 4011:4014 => 11.3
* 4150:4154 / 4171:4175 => 12.9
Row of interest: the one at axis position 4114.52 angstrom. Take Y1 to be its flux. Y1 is 11.6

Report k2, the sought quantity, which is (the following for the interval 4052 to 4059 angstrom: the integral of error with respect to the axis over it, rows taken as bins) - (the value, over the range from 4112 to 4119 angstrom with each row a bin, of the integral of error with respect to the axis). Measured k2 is 0.2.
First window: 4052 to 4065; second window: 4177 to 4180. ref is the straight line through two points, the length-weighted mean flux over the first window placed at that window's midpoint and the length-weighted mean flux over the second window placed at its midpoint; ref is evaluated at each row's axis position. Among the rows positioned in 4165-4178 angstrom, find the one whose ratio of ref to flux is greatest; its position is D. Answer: 4175.61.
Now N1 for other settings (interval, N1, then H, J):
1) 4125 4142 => 11.0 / 0.8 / 11.8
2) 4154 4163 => 11.1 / 1.0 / 12.0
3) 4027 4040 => 11.1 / 0.8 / 11.9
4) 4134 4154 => 11.0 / 0.6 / 11.6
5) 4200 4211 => 10.9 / 0.7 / 11.5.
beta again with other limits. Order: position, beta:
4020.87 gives 10.85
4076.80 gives 11.16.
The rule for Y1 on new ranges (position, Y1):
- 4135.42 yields 11.55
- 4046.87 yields 9.65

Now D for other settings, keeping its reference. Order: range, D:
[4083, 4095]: 4093.73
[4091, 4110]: 4101.28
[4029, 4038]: 4030.14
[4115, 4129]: 4118.32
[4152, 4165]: 4156.42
